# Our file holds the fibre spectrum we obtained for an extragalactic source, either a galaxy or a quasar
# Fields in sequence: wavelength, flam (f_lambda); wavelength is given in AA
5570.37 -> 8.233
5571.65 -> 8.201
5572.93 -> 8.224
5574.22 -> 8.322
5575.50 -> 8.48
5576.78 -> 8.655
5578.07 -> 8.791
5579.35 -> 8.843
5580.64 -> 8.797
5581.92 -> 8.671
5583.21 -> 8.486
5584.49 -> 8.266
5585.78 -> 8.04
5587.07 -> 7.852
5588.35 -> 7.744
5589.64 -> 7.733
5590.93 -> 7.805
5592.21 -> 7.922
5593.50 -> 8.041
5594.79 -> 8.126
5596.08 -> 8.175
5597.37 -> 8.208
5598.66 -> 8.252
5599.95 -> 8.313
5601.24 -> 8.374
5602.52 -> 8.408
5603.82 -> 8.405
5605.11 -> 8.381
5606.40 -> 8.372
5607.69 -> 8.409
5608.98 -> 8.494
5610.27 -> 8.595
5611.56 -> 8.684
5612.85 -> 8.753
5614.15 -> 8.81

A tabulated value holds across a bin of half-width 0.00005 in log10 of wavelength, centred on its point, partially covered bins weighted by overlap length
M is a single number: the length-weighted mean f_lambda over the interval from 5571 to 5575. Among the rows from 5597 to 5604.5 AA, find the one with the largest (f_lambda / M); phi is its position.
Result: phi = 5602.52 AA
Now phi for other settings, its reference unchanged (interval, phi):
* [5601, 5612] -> 5611.56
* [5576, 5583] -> 5579.35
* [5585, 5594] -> 5593.50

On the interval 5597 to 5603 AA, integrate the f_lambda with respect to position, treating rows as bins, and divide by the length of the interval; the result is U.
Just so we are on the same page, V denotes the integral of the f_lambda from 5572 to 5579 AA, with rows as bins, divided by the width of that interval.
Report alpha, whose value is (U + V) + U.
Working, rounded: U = 8.32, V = 8.50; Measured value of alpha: 25.1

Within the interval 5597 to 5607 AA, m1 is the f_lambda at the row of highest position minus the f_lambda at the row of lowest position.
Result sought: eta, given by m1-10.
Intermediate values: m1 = 0.16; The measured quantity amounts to -9.8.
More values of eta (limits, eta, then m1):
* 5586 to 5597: -9.7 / 0.32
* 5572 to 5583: -9.6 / 0.45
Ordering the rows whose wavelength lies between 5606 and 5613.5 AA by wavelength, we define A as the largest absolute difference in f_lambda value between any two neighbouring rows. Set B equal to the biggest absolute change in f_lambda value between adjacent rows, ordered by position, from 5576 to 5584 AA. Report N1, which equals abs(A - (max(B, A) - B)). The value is 0.101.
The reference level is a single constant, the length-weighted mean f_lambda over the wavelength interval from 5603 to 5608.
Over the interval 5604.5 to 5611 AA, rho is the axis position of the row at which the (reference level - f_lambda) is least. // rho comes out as 5610.27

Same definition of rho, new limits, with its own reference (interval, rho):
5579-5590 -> 5579.35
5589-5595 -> 5594.79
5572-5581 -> 5579.35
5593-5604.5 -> 5602.52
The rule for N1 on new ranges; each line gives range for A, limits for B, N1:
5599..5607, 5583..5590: 0.061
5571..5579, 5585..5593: 0.175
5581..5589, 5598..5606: 0.061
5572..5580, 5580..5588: 0.175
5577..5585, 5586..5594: 0.119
